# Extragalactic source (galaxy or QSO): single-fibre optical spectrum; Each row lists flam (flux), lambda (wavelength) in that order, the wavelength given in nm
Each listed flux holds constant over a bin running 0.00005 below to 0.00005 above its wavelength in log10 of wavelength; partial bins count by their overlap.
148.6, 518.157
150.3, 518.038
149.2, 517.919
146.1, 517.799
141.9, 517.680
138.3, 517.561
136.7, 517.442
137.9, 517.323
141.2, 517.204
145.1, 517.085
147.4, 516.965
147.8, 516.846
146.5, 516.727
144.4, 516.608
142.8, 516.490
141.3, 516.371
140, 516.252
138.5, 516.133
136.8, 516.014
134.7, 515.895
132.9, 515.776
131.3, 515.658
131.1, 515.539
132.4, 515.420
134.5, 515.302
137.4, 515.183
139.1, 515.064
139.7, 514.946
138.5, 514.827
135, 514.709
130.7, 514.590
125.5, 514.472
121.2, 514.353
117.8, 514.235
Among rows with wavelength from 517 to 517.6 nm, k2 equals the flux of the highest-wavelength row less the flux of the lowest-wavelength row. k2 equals -6.8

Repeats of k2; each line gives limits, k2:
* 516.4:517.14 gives 2.3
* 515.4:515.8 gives 0.5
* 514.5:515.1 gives 8.4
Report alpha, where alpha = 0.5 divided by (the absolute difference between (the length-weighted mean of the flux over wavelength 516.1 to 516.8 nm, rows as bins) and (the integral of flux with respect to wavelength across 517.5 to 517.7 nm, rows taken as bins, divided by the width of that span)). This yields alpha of 0.19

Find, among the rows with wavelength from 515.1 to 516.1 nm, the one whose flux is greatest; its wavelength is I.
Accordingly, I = 515.183 nm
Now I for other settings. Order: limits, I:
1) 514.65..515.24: 514.946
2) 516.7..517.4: 516.846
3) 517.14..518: 517.919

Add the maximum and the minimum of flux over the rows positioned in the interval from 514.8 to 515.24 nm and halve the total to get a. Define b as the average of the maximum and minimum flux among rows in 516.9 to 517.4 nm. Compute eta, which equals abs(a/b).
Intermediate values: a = 139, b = 143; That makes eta 0.971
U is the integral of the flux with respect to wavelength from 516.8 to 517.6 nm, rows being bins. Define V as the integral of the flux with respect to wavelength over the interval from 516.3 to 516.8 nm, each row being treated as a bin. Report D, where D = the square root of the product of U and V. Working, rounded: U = 114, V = 72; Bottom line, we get 90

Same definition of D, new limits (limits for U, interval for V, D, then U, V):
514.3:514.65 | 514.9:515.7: 69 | 44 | 108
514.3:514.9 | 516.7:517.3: 82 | 78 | 87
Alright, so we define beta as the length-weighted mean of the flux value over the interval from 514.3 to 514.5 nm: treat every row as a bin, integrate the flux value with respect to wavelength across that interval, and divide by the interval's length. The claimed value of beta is 123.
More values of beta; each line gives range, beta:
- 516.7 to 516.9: 147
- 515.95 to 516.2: 137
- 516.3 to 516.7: 143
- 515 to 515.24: 138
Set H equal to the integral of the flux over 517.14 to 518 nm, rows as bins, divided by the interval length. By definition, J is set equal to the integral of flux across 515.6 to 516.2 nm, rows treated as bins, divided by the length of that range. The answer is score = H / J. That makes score 1.05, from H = 142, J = 135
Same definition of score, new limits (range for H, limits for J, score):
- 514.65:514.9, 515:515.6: 1.02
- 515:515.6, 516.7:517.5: 0.94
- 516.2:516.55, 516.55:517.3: 0.98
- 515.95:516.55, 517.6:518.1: 0.95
